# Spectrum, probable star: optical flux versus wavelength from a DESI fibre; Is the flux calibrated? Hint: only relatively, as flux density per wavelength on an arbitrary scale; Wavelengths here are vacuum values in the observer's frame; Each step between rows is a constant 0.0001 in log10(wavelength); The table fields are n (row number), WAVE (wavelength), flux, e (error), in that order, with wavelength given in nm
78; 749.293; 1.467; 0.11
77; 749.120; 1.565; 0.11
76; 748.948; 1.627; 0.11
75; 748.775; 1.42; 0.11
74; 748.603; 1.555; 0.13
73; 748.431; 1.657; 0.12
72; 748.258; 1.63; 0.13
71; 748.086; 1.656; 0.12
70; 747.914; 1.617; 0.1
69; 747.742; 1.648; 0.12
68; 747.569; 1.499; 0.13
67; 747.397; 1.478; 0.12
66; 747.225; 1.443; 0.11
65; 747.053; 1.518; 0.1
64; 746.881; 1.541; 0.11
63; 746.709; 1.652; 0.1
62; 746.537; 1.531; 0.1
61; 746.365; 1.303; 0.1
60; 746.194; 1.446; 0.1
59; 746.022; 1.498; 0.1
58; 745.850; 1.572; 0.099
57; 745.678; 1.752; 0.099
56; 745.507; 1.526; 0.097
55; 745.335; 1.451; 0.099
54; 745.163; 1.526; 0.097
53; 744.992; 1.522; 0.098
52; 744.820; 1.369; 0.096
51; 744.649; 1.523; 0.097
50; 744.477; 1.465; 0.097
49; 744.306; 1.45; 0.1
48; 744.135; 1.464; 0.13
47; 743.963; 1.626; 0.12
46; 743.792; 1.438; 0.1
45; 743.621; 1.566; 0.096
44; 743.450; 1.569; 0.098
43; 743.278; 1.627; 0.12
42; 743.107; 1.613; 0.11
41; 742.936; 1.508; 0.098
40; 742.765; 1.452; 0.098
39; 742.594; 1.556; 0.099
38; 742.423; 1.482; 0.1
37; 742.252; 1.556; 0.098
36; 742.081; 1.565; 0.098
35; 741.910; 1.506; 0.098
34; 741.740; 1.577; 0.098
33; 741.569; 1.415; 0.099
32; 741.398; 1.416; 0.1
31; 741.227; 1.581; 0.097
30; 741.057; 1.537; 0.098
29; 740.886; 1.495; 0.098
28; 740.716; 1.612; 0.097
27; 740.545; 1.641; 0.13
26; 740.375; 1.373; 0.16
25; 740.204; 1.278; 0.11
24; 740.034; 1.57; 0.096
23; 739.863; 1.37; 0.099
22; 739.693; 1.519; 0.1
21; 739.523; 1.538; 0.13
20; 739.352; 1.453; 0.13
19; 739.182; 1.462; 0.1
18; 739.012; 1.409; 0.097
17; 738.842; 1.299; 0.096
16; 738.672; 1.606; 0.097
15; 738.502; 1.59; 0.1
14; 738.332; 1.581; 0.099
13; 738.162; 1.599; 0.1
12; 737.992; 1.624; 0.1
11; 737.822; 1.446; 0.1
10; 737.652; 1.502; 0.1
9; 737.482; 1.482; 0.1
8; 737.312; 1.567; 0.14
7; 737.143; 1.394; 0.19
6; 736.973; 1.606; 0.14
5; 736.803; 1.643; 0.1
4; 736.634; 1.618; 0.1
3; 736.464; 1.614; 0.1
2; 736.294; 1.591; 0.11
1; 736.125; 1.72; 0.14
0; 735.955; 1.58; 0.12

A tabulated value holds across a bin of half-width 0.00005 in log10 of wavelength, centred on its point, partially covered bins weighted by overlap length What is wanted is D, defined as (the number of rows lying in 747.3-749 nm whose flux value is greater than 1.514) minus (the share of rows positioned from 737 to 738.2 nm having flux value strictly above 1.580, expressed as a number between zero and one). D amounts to 6.7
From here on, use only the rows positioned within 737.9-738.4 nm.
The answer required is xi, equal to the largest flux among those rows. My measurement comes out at 1.624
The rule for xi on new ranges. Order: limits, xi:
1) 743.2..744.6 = 1.627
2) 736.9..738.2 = 1.624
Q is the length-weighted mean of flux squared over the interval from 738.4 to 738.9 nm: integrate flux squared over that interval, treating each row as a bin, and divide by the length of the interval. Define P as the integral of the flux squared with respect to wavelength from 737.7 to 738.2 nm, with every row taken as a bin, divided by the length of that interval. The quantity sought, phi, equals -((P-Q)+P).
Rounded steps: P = 2.40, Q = 2.30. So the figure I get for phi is -2.5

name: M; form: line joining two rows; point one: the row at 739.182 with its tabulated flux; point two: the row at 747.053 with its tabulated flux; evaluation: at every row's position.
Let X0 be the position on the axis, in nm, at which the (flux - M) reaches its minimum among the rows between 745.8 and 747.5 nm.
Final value 746.365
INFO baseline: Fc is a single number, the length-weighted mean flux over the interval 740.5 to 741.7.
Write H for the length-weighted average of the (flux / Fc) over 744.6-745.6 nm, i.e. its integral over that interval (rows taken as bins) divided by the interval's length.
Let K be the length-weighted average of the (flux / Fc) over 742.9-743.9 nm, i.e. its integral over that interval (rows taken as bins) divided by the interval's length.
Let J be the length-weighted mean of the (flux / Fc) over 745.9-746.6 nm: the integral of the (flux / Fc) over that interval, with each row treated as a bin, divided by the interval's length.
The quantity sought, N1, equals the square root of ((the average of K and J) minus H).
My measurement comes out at 0.10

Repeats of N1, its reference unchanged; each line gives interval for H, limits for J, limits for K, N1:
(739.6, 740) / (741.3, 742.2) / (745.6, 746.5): 0.17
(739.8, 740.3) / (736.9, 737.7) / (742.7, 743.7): 0.29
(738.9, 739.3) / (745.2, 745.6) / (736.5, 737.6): 0.25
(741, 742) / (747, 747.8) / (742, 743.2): 0.11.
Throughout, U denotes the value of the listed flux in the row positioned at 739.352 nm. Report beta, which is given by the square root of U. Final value 1.21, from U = 1.453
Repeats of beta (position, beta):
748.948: 1.28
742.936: 1.23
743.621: 1.25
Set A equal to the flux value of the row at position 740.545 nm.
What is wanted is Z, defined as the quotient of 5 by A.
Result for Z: 3.05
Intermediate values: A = 1.641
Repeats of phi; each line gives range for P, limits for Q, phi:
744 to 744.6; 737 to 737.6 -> -2.1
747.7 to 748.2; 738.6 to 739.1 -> -3.3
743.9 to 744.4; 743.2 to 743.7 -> -2.0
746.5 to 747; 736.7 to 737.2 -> -2.5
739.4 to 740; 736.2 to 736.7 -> -1.8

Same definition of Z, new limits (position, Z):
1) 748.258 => 3.07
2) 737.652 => 3.33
